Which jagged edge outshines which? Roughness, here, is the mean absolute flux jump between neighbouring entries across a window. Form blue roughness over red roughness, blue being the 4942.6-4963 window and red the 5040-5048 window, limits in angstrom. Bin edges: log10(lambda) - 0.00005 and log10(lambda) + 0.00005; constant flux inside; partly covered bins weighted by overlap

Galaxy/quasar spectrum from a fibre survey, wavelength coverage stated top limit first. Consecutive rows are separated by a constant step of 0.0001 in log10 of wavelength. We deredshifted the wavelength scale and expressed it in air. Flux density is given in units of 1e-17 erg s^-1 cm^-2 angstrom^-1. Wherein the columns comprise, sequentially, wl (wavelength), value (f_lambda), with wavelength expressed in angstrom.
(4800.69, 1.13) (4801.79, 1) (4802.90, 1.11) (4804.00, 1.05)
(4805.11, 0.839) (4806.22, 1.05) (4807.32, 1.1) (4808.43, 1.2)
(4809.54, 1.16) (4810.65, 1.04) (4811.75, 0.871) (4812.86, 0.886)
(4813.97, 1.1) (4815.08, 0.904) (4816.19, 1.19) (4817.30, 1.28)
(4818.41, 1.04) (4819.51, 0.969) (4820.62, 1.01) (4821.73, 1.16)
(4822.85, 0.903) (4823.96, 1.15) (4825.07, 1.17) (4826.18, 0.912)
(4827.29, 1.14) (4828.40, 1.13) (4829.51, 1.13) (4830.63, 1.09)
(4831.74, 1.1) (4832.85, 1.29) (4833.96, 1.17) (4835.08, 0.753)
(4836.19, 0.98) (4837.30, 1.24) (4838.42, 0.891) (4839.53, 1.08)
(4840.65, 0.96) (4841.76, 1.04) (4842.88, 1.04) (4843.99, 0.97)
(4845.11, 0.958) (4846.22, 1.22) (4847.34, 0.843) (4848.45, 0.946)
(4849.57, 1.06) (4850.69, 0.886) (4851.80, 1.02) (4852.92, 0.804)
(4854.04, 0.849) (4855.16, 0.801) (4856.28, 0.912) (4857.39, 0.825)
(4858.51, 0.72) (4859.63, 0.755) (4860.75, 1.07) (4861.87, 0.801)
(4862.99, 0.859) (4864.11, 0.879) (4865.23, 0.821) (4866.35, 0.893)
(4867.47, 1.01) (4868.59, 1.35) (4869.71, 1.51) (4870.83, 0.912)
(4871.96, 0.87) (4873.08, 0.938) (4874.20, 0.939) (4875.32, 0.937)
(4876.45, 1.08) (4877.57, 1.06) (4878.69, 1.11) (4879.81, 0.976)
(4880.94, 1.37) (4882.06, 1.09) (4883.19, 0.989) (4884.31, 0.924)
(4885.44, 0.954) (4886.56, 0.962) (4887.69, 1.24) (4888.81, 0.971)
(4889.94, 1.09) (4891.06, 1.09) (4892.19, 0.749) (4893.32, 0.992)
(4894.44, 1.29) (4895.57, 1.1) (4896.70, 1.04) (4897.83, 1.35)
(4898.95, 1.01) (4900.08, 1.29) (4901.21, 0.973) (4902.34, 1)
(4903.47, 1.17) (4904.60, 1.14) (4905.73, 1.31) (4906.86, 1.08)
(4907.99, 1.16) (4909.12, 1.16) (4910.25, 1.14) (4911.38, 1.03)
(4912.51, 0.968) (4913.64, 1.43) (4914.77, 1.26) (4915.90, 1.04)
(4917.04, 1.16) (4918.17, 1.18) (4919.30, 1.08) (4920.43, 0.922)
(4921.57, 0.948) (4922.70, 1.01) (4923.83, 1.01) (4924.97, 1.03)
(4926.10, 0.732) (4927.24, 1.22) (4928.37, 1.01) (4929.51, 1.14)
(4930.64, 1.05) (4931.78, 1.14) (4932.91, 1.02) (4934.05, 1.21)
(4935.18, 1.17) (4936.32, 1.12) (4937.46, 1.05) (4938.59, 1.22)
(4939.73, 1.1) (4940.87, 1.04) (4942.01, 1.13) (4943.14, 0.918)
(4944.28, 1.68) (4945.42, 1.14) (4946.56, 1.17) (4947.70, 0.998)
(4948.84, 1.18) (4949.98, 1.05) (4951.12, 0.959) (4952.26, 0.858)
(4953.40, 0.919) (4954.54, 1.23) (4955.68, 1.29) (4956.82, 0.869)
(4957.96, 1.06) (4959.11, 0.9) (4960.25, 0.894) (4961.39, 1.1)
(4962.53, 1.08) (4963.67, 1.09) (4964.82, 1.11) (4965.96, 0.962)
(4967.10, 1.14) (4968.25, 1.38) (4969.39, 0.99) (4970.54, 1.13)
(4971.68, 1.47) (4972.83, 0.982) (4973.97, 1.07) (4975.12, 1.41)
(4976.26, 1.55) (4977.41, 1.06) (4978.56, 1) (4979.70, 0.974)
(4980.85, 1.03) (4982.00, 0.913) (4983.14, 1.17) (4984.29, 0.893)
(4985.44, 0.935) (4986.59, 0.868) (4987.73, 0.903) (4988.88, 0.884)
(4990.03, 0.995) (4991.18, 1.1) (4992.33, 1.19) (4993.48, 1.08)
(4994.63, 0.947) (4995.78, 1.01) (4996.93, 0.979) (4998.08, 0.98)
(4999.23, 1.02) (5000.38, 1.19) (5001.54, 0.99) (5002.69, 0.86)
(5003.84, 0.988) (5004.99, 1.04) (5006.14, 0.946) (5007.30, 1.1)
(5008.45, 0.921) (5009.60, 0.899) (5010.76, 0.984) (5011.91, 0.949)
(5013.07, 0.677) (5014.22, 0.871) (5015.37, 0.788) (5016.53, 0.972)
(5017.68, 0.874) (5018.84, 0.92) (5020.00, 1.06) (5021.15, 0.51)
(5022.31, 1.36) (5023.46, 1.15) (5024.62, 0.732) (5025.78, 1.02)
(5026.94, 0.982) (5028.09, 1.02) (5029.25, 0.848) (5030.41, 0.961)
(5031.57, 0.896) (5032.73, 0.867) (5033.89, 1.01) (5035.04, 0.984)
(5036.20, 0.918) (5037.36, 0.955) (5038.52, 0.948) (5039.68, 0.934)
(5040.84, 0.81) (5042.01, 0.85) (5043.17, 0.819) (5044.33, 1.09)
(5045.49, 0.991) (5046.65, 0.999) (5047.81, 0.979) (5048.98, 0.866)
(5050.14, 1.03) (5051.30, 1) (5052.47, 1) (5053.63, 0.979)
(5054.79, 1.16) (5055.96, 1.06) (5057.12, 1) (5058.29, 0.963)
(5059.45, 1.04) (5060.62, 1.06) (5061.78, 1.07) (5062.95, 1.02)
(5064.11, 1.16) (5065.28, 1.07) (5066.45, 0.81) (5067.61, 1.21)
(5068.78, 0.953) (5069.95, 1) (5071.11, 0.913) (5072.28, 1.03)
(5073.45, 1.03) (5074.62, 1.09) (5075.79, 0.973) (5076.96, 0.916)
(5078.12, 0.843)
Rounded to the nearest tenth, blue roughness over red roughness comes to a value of 2.6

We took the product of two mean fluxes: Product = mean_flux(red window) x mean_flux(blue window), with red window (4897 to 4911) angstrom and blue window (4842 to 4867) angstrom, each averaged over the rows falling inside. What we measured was 1.04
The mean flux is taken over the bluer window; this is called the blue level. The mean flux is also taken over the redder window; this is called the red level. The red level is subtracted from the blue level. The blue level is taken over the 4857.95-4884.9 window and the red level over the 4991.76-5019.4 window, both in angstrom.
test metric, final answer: 0.03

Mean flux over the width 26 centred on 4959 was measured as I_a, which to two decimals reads 1.08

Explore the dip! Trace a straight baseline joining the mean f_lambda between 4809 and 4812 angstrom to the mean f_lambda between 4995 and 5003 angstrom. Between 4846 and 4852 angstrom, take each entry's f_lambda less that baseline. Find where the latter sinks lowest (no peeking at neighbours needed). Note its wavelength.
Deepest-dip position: 4847.34 angstrom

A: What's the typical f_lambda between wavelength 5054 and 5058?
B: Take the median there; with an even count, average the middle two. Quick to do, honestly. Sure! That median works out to 1.06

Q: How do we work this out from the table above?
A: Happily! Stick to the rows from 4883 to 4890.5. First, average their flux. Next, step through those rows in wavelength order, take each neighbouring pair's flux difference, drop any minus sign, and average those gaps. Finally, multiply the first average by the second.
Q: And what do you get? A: 0.131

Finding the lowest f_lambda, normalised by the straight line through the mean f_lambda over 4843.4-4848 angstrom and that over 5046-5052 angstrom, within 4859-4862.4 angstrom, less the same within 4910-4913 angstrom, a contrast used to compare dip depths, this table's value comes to -0.22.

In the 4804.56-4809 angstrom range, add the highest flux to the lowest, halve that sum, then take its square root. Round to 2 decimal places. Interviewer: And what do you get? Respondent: 1.01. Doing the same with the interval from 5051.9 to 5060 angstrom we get 1.03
